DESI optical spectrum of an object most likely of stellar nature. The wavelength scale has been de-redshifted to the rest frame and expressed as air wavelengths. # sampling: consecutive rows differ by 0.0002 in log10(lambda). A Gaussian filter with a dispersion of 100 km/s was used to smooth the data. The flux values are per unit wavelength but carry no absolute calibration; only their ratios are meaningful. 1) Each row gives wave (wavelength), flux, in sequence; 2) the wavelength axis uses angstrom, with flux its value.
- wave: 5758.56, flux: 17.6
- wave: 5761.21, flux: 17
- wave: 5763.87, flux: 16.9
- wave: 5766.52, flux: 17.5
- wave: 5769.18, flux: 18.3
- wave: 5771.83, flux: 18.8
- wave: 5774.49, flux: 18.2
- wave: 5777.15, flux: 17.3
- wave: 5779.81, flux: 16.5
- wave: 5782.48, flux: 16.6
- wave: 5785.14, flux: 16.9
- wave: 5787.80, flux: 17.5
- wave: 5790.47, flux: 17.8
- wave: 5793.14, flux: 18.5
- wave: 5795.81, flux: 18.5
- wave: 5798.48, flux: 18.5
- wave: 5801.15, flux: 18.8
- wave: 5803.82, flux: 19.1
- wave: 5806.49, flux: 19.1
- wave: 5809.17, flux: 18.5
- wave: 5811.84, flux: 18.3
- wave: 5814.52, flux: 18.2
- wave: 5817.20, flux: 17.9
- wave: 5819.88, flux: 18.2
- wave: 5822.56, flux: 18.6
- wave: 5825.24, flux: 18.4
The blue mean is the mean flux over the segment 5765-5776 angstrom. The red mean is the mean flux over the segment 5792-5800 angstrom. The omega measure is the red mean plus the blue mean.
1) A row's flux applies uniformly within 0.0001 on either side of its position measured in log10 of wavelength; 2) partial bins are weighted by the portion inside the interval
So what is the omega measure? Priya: 36.7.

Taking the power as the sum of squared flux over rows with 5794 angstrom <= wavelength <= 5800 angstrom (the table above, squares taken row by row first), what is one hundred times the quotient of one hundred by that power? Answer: 14.6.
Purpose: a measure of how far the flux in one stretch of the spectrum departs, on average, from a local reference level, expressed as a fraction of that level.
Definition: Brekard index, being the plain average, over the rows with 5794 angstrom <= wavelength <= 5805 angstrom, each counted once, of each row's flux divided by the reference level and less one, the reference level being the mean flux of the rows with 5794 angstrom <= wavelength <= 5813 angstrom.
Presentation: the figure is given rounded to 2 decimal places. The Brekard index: 0.00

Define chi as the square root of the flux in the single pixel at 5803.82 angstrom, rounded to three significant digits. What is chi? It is 4.37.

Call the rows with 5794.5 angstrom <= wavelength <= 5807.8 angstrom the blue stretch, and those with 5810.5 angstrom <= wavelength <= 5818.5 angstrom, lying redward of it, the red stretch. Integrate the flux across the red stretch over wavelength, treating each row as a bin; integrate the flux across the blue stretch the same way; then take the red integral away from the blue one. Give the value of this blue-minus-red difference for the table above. 105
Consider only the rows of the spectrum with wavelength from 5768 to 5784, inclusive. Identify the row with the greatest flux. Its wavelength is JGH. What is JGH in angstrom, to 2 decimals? 5771.83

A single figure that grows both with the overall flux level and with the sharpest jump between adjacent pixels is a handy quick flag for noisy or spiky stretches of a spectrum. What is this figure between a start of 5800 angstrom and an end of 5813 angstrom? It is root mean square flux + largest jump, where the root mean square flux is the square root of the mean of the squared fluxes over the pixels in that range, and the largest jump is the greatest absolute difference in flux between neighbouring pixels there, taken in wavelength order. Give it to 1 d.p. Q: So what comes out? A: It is 19.4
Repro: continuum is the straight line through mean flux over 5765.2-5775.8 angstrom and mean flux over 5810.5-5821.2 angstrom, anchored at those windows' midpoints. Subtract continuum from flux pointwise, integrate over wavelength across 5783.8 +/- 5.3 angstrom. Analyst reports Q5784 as -14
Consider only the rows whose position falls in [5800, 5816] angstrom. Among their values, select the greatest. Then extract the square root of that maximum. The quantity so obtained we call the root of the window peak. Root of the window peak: 4.370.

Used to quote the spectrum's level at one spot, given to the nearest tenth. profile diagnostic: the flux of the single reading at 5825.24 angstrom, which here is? 18.4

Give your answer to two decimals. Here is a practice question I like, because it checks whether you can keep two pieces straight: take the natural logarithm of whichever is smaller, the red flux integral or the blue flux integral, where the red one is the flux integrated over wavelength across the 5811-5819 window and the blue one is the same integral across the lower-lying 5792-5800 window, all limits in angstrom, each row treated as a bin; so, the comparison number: 4.98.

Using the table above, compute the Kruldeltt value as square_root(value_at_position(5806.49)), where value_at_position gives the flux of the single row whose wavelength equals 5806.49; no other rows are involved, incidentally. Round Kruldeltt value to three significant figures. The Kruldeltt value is 4.37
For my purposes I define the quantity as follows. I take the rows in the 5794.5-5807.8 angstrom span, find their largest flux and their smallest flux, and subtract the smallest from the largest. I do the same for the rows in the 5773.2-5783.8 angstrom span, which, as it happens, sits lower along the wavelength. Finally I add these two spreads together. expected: 2.30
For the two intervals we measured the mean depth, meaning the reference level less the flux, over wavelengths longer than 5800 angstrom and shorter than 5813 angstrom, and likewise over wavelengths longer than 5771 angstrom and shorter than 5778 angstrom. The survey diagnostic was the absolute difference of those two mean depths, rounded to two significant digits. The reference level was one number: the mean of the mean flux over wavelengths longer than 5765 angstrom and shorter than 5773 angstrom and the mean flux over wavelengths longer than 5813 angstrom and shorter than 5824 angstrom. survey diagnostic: 0.66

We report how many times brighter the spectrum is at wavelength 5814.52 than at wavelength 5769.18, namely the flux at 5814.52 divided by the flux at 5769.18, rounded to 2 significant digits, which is 0.99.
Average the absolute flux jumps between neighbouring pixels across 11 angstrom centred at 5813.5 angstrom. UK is 0.20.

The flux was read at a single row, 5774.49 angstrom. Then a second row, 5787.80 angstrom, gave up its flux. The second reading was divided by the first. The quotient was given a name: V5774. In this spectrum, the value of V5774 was 0.96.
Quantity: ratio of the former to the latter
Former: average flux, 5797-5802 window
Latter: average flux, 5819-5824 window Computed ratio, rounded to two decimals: 1.01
